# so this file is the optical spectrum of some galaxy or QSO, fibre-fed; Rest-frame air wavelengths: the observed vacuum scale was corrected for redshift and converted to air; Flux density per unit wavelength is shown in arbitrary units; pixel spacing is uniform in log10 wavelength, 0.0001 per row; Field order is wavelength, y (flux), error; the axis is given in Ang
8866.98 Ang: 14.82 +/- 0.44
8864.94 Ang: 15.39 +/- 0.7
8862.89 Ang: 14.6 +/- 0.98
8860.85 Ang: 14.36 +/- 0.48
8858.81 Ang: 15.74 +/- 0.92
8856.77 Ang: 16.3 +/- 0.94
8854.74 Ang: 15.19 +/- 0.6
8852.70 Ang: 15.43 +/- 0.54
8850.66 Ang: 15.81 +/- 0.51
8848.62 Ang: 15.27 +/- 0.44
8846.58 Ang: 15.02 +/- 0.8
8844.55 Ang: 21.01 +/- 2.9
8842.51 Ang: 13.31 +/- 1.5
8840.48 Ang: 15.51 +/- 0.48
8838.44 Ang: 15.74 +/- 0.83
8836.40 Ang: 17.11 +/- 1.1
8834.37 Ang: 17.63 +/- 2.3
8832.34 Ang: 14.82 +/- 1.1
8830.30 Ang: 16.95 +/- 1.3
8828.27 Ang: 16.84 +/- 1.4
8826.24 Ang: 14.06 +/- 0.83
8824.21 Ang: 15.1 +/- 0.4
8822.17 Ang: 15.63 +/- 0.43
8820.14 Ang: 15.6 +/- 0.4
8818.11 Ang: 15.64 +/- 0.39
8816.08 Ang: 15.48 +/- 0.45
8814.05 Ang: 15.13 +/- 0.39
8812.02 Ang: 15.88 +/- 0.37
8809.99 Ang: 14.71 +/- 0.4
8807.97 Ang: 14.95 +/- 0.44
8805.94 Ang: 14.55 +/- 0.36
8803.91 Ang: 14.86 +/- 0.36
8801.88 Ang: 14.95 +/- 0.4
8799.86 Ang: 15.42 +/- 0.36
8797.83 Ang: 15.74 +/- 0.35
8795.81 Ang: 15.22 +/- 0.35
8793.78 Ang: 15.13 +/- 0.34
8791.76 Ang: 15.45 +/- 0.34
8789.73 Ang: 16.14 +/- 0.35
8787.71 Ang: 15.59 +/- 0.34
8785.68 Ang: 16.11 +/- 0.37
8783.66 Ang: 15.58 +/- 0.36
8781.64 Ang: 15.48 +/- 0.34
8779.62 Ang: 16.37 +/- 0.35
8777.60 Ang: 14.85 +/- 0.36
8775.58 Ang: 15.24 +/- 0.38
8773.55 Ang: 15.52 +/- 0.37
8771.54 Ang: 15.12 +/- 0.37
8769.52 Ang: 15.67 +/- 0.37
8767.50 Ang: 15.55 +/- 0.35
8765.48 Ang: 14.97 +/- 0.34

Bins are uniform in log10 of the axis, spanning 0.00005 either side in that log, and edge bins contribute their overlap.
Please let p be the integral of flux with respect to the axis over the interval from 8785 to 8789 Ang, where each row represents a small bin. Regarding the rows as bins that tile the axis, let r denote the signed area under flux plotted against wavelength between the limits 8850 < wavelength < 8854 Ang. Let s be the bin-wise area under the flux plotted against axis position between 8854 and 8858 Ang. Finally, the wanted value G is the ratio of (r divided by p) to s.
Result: 0.0155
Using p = 63.3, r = 62.2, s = 63.3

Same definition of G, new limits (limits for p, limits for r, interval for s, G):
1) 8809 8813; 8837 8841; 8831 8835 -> 0.0160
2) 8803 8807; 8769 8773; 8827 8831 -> 0.0157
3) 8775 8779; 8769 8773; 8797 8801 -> 0.0163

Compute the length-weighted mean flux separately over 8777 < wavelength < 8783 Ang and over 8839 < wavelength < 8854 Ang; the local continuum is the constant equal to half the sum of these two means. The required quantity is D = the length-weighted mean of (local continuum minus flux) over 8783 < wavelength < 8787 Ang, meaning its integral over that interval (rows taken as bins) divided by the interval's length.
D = -0.1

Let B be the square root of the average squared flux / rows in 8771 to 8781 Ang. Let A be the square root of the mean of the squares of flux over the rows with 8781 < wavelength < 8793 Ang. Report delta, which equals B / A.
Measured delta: 0.98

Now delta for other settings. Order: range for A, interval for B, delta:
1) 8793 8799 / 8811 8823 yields 1.01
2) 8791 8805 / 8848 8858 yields 1.02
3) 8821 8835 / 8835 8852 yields 1.02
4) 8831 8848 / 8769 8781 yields 0.94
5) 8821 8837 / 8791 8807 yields 0.94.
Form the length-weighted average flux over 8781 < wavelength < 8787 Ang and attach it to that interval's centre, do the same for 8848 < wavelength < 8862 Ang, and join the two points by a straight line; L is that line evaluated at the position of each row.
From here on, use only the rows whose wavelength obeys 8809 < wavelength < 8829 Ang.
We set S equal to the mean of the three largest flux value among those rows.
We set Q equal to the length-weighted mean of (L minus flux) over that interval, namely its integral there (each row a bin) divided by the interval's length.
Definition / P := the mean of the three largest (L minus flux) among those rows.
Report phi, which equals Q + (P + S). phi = 17.3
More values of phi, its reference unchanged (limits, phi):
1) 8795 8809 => 16.9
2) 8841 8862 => 18.7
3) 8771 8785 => 16.8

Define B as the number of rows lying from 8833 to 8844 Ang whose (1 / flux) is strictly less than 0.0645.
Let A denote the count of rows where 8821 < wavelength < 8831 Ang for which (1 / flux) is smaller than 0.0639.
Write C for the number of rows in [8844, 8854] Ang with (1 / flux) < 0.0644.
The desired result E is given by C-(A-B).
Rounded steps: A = 2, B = 4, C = 2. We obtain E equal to 4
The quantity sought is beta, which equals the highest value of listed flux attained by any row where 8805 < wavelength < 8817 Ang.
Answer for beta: 15.88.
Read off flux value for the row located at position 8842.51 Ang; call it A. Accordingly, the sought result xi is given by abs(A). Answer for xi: 13.3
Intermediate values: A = 13.31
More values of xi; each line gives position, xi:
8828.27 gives 16.8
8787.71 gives 15.6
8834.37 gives 17.6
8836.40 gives 17.1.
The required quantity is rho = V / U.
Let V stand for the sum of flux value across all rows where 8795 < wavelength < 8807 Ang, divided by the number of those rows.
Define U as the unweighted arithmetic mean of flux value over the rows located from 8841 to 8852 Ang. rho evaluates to 0.94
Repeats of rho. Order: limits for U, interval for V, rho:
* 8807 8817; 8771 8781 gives 1.01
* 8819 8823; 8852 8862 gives 0.99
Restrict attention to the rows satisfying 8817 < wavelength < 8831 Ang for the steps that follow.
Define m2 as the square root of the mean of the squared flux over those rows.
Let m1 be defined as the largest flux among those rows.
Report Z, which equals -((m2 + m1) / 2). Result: -16.3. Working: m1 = 16.95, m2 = 15.7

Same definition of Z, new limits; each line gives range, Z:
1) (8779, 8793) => -16.1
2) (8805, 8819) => -15.5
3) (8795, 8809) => -15.4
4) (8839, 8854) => -18.5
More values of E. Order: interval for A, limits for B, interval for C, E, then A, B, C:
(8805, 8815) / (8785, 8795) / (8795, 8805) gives 3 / 1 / 3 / 1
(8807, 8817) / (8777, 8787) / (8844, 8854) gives 4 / 1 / 3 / 2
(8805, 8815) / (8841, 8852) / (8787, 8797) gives 3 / 1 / 2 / 2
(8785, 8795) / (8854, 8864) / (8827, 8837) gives 4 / 2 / 2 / 4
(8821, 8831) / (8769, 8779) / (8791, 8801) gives 1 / 2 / 2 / 1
